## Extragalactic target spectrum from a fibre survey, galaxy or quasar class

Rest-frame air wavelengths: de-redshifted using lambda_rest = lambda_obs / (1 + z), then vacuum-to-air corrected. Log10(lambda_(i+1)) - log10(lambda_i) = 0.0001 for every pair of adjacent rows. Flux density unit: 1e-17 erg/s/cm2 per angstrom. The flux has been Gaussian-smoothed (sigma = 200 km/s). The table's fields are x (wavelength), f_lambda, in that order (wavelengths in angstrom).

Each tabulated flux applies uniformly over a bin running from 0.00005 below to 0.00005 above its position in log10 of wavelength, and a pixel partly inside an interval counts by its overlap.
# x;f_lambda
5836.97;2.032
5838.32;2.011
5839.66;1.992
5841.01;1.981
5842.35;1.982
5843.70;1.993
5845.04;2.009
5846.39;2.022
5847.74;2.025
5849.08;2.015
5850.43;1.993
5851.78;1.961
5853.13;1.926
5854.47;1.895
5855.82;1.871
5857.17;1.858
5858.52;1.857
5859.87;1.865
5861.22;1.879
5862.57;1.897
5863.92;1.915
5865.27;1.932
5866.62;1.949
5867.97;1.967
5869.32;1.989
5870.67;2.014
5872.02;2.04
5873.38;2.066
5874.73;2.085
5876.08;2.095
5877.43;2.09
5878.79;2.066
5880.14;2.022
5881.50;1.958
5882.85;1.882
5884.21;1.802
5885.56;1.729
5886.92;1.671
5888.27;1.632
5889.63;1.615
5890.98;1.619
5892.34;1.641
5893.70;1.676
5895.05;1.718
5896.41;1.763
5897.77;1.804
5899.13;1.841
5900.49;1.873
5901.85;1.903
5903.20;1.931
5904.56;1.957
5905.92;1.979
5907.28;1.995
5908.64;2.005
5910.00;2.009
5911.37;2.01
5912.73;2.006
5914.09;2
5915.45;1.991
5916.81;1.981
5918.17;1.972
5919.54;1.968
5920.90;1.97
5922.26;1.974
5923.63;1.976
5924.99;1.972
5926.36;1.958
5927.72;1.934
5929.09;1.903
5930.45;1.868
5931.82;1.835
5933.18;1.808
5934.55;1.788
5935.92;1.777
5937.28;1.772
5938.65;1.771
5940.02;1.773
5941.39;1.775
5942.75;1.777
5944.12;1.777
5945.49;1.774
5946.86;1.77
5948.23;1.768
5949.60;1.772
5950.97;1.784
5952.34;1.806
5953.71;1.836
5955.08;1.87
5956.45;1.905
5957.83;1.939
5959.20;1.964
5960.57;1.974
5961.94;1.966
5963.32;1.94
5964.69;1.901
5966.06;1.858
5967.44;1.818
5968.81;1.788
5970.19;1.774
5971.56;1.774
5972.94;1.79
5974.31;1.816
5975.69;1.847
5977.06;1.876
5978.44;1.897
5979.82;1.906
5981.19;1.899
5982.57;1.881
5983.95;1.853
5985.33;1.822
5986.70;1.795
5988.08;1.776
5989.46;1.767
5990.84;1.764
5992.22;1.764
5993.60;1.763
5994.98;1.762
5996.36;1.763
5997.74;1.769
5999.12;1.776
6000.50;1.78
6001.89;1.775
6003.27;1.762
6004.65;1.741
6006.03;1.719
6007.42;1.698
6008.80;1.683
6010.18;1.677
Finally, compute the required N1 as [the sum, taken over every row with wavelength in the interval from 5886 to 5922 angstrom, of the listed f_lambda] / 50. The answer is 0.971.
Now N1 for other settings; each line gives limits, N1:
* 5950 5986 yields 0.970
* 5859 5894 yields 0.982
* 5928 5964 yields 0.954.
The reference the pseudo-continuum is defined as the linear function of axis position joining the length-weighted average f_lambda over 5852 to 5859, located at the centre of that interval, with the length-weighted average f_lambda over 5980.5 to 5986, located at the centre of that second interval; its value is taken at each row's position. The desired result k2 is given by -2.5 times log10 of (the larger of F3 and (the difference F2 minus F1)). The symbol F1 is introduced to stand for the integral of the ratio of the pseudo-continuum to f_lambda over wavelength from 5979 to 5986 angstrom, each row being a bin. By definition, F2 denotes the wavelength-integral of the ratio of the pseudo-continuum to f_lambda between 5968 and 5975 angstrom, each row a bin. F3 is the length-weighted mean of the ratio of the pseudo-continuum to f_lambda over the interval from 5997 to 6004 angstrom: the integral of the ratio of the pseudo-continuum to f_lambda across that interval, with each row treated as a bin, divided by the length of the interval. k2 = -0.053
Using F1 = 6.97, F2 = 7.30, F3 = 1.050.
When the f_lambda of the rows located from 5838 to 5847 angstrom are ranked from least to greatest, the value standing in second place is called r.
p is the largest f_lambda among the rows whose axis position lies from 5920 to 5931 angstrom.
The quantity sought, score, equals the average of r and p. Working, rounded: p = 1.976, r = 1.982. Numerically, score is 1.98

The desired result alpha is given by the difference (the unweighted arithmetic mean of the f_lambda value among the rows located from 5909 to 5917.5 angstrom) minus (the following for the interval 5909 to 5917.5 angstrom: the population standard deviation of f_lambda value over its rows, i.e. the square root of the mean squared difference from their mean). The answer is 1.99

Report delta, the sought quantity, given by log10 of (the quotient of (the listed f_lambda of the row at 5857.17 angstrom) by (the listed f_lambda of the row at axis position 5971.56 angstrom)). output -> 0.020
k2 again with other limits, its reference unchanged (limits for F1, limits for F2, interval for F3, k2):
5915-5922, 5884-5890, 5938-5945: -0.058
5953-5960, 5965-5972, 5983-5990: -0.034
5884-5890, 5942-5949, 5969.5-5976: -0.041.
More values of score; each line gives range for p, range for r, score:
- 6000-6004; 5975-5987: 1.80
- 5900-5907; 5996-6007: 1.86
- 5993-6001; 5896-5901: 1.79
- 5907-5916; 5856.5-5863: 1.93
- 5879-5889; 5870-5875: 2.03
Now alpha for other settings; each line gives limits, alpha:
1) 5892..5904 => 1.70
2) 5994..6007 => 1.74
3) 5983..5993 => 1.76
